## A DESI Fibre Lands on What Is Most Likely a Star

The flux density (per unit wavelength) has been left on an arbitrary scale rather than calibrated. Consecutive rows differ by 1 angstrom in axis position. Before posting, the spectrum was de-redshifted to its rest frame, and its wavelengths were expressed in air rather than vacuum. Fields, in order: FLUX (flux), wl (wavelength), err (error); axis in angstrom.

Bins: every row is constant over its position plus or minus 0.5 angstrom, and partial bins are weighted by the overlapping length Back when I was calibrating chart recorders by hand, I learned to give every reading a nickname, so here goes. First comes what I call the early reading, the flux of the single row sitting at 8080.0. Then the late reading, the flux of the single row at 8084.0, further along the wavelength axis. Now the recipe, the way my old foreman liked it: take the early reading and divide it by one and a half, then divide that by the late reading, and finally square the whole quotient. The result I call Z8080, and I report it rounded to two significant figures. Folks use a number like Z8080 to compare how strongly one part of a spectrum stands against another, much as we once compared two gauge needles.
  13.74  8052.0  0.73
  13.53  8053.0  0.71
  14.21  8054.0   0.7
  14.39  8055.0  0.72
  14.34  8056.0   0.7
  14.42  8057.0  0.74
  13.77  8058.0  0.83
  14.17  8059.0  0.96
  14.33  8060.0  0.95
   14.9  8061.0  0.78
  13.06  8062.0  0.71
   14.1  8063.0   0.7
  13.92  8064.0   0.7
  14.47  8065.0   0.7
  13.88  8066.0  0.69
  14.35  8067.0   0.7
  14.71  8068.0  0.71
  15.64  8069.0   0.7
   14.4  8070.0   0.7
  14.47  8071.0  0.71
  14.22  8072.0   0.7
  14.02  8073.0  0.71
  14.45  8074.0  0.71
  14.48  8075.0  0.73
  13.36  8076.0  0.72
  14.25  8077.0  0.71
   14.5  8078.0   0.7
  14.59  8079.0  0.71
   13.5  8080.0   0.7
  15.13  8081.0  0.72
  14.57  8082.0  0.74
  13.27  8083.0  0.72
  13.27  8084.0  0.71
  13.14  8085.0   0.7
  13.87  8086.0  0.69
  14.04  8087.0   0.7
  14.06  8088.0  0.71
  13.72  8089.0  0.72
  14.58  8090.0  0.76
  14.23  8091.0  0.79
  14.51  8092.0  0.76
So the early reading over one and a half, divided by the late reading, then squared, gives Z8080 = 0.46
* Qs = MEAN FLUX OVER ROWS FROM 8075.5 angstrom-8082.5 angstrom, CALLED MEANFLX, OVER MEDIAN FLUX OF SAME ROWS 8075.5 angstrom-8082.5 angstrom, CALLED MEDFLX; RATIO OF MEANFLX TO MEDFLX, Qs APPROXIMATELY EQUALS 0.984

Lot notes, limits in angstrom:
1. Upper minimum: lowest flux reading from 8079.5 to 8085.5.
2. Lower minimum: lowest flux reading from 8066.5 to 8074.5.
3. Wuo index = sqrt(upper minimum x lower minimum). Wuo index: 13.57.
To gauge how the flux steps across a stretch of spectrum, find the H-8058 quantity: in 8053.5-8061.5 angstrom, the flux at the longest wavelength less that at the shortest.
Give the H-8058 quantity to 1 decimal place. 0.7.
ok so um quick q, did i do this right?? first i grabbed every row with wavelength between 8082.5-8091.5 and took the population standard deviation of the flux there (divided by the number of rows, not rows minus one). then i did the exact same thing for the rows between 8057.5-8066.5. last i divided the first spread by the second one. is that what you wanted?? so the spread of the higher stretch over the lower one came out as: 1.0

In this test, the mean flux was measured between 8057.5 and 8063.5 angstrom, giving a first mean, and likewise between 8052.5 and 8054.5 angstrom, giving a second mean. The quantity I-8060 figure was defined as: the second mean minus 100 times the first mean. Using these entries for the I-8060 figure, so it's -1392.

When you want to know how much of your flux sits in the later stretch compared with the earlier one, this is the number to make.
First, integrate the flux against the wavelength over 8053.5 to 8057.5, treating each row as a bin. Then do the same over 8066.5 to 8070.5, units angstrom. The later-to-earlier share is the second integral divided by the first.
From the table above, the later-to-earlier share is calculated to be 1.03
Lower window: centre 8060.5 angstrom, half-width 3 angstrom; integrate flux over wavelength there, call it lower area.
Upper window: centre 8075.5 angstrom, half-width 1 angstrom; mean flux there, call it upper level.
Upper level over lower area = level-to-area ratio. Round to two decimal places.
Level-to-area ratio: 0.17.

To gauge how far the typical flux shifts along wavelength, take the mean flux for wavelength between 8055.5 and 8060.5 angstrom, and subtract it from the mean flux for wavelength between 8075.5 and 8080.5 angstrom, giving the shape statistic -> -0.2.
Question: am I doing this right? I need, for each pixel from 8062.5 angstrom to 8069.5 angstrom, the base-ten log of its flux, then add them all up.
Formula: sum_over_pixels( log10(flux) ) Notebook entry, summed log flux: 8.1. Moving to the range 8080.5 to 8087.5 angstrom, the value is 8.0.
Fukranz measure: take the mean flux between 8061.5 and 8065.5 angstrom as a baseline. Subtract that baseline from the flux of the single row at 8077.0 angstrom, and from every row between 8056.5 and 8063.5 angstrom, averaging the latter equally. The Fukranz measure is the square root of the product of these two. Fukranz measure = 0.28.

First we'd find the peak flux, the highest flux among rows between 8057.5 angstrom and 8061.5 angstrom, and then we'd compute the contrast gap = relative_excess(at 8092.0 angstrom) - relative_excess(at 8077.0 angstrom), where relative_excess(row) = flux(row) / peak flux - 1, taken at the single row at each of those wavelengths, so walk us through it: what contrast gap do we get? 0.017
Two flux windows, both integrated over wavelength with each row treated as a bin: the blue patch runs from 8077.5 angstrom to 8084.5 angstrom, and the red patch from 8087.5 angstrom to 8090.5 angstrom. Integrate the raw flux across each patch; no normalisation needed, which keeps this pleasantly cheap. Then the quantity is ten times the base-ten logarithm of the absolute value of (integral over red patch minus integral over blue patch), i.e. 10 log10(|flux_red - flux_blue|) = 18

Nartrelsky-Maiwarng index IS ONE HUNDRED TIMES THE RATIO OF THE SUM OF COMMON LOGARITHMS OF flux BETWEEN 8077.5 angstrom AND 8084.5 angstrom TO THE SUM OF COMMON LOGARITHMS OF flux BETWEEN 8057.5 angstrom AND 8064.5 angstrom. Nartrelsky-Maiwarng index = 100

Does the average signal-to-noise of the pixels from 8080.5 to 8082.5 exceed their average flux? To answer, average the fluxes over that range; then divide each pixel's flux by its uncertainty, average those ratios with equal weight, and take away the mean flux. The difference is 5.5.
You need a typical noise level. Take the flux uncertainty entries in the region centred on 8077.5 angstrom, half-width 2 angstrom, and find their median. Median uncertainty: 0.710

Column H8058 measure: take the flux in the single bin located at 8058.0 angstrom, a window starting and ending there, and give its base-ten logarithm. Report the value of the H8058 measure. 1.14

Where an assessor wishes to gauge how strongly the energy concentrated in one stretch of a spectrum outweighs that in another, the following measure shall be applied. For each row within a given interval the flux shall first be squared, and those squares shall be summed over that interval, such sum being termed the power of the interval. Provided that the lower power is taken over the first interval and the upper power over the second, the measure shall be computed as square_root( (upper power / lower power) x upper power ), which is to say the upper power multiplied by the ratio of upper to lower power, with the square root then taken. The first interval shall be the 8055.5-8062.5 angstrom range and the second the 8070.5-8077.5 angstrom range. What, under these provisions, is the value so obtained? 37.6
